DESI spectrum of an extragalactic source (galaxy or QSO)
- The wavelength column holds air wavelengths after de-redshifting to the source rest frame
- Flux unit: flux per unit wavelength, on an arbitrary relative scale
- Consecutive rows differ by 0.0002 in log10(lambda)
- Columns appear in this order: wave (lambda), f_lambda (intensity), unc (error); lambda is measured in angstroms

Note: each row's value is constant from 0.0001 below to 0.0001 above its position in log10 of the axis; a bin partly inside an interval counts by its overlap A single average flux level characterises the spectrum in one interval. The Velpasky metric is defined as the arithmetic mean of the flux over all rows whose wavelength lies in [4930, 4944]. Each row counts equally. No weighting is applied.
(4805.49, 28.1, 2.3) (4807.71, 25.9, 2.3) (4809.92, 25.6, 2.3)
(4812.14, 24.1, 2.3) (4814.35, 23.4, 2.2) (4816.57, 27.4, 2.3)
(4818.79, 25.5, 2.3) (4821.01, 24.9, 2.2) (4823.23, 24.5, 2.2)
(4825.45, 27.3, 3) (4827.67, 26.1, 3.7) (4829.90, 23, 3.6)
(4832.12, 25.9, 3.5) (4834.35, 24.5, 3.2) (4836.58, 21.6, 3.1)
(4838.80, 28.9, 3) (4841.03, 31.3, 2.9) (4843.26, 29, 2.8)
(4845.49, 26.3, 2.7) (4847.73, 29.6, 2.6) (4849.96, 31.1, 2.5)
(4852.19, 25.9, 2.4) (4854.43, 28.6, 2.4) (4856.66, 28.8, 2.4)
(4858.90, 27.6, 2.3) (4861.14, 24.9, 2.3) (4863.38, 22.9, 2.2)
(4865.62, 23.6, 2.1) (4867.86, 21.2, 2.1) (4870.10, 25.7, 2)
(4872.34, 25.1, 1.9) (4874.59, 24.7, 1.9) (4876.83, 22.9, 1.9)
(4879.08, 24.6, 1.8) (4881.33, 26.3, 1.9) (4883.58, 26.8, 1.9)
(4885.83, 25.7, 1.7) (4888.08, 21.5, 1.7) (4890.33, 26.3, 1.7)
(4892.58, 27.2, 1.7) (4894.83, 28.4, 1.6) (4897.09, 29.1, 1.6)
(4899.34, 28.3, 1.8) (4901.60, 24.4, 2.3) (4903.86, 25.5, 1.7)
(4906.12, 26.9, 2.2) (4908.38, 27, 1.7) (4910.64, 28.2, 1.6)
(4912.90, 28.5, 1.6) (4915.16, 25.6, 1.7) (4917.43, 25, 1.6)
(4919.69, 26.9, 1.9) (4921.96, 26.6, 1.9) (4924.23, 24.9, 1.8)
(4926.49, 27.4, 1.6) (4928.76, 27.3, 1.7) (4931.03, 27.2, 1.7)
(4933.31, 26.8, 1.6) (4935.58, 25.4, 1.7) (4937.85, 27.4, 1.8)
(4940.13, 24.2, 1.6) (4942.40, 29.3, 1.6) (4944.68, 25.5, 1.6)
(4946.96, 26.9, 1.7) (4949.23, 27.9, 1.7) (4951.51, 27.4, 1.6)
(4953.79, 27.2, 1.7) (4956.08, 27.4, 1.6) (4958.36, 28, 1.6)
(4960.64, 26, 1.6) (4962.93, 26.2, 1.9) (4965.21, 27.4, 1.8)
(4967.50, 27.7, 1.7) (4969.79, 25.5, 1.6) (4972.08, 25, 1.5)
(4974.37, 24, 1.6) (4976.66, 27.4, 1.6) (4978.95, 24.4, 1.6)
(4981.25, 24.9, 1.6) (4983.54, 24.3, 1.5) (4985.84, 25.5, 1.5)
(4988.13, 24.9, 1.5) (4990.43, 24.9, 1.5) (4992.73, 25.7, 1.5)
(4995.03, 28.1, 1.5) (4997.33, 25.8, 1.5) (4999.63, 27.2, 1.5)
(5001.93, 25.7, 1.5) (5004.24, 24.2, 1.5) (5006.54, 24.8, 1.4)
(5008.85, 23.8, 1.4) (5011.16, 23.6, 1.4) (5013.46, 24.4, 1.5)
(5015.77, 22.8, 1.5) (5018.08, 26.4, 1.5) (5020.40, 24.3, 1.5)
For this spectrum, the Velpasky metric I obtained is 26.7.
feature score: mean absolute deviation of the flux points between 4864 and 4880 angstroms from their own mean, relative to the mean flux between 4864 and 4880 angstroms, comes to 0.050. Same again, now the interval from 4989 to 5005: 0.038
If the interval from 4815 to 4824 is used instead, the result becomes 0.036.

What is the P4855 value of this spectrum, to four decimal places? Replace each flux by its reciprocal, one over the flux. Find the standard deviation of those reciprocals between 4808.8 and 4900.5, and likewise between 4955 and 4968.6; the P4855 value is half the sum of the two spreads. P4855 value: 0.0024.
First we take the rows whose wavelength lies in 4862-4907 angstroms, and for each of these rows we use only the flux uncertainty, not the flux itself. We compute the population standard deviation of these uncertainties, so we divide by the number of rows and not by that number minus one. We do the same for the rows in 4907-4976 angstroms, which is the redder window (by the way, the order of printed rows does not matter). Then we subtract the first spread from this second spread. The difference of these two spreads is -0.10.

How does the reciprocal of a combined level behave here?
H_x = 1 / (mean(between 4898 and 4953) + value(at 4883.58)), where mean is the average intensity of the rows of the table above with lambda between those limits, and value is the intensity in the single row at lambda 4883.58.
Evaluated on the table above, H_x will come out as 0.0187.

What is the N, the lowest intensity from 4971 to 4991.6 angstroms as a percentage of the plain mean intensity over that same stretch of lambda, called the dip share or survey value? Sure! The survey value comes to 96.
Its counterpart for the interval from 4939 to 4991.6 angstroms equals 92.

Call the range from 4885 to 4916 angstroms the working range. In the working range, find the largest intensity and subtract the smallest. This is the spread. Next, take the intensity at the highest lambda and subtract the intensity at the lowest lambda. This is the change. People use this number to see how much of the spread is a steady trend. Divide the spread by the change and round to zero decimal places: -76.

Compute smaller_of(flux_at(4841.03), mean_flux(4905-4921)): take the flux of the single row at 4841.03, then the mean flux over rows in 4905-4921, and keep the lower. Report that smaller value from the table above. 26.9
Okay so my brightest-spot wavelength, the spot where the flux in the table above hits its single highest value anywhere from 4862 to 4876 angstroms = 4870.10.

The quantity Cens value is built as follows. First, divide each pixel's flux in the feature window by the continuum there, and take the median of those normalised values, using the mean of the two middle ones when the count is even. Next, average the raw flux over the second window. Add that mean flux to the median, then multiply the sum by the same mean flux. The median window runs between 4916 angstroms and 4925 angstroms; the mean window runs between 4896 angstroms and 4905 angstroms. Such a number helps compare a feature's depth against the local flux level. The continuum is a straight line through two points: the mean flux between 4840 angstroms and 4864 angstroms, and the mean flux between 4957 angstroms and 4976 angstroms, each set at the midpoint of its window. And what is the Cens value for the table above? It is 745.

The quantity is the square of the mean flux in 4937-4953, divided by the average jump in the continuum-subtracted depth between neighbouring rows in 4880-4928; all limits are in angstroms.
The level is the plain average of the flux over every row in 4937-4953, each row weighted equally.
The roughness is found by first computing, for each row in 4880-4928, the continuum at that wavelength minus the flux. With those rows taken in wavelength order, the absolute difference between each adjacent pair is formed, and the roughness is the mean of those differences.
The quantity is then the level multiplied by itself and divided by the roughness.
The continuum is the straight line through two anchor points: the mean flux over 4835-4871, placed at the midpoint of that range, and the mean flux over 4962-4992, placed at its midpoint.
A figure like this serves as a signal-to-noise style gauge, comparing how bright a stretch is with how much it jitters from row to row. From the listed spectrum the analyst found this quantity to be 451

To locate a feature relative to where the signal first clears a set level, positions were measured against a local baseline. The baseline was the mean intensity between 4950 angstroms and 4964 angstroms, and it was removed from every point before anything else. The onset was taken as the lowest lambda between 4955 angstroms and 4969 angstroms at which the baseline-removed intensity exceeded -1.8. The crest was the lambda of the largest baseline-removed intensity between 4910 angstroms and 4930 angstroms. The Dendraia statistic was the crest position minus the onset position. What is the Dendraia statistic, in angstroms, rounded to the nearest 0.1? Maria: -43.2 angstroms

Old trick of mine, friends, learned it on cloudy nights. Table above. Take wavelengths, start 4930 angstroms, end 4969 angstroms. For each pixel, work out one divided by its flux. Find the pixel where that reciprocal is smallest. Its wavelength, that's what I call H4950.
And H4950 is 4942.40 angstroms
